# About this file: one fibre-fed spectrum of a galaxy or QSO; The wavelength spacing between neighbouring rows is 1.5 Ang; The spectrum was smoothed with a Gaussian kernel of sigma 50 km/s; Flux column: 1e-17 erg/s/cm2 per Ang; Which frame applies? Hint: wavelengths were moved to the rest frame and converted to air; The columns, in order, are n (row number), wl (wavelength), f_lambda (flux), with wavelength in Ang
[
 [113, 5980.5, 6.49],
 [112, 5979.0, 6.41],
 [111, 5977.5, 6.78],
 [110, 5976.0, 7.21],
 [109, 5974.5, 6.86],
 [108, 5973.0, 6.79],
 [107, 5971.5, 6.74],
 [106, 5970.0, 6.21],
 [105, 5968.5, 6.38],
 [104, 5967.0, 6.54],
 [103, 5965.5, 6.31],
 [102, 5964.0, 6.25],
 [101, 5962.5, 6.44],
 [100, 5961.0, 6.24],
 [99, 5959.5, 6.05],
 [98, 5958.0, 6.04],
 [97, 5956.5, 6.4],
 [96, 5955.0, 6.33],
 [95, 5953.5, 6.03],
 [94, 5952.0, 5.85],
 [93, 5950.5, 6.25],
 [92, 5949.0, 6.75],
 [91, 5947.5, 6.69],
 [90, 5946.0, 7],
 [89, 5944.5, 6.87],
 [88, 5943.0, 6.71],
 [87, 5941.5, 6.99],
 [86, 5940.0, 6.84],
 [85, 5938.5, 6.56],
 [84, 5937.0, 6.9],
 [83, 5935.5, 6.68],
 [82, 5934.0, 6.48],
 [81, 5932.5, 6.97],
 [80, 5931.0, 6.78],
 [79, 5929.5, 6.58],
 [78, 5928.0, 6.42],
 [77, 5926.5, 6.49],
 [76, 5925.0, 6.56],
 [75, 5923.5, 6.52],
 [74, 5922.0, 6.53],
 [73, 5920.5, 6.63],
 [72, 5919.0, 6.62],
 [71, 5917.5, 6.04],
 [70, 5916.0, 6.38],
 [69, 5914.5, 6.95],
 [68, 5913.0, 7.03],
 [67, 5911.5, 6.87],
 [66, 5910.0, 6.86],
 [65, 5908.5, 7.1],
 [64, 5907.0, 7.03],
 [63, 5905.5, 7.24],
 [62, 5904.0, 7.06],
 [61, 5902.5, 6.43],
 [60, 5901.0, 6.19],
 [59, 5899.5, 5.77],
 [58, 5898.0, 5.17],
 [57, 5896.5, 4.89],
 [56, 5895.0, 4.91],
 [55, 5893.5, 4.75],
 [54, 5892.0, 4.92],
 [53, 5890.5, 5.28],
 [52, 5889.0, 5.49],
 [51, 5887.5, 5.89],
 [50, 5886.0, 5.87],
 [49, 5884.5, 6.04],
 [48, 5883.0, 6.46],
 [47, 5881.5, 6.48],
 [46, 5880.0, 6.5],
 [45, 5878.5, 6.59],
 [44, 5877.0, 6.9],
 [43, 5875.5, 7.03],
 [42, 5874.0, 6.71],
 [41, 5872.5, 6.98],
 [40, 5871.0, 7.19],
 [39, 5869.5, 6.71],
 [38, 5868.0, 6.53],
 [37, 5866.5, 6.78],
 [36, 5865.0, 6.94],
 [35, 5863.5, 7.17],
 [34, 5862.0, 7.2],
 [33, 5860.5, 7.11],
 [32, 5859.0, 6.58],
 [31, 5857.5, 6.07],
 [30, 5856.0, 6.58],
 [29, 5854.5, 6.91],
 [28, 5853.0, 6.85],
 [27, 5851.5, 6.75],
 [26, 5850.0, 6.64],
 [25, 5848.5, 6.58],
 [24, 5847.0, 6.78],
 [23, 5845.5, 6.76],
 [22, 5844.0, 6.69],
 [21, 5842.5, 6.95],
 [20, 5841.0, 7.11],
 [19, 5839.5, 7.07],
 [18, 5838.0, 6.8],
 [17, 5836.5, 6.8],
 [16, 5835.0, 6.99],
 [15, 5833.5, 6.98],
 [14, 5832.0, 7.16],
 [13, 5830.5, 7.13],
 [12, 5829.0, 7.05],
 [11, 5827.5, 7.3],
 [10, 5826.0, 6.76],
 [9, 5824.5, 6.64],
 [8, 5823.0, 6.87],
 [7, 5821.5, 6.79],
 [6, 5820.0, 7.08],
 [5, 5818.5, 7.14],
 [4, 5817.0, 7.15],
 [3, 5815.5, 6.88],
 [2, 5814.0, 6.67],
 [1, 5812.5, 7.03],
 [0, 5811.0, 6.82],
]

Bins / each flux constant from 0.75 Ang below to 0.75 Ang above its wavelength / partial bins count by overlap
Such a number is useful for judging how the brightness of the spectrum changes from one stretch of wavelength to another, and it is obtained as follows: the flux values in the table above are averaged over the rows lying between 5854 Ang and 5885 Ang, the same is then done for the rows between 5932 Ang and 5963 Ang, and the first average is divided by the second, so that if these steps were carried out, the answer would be 1.03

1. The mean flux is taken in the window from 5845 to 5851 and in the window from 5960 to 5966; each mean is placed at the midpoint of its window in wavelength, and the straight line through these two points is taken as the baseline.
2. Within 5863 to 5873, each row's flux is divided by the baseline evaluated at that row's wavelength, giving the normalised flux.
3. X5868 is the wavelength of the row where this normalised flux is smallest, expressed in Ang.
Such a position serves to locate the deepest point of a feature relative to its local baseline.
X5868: 5868.0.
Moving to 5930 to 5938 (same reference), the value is 5934.0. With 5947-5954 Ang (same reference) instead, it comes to 5952.0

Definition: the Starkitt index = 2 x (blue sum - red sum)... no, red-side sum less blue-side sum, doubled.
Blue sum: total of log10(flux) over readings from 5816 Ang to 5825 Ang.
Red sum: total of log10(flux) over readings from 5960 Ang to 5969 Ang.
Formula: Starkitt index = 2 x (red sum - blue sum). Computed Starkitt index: -0.46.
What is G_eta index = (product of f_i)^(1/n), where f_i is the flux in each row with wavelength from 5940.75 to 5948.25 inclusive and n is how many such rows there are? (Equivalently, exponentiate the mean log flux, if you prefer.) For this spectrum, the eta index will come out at 6.9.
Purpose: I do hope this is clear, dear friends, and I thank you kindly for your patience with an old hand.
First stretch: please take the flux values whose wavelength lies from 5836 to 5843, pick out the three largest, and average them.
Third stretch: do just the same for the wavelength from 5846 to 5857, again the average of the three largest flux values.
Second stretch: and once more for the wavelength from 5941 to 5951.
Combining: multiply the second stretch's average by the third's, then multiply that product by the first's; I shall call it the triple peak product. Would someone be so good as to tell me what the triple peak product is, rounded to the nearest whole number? 335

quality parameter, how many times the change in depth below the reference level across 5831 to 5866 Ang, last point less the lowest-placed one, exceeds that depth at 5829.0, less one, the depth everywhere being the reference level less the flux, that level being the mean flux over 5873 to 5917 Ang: -1.3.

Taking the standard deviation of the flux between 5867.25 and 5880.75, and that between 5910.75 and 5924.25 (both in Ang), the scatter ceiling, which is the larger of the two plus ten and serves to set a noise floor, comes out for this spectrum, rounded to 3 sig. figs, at 10.3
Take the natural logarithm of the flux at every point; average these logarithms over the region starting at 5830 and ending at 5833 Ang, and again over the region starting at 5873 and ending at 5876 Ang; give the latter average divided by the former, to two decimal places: 0.98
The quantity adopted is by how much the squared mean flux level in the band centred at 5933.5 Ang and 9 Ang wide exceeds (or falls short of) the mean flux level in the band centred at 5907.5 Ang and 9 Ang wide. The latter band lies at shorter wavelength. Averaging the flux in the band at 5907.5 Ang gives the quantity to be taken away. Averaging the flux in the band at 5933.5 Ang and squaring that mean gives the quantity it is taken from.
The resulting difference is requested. 38.3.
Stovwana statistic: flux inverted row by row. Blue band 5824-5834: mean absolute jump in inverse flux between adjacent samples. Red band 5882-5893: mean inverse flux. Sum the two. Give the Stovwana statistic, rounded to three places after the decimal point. 0.181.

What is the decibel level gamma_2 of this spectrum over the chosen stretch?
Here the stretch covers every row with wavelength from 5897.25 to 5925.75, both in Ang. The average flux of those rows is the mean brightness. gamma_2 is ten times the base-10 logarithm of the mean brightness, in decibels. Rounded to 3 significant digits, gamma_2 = 8.18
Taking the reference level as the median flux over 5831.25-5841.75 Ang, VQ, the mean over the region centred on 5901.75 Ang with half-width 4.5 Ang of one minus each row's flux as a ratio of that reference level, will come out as 0.10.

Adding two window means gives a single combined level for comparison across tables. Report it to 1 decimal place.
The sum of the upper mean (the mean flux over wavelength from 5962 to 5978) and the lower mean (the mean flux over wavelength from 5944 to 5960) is 13.0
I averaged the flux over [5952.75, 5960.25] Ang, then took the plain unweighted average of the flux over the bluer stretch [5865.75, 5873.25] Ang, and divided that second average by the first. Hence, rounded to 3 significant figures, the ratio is 1.11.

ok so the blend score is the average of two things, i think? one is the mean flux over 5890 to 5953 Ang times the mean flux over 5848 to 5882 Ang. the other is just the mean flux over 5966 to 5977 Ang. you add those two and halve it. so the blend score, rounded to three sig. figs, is 25.1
